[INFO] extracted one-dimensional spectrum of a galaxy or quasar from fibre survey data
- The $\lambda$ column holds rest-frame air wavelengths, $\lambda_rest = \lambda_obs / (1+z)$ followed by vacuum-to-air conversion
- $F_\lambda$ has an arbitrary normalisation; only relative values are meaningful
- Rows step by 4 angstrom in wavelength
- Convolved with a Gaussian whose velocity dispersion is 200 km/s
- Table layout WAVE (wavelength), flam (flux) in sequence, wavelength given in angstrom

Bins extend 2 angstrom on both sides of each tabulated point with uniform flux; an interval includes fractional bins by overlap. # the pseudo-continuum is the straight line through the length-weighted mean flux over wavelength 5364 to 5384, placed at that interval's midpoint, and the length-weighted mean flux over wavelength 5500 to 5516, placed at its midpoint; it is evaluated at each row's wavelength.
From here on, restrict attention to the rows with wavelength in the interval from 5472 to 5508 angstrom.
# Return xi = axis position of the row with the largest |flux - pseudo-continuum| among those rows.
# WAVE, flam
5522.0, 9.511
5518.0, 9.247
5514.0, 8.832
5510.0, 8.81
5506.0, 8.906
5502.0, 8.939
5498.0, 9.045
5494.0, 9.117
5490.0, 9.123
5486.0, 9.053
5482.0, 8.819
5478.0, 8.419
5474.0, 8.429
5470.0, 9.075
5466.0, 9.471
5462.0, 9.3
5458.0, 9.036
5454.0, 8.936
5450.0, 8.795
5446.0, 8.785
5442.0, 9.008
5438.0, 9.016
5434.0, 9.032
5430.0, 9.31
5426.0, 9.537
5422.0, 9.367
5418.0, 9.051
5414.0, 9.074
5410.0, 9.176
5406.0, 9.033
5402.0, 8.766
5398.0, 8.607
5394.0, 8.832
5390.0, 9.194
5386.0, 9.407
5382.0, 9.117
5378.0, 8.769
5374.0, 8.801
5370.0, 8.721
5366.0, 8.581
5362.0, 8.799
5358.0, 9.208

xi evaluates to 5478.0 angstrom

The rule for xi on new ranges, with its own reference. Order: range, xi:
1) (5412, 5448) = 5426.0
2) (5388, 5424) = 5422.0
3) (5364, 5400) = 5386.0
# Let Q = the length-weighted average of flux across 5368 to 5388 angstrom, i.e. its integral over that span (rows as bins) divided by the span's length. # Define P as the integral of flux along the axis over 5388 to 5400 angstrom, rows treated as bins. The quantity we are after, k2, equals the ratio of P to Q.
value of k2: 12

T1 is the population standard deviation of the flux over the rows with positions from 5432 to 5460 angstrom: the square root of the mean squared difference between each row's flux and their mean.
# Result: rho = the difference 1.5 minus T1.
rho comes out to 1.40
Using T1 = 0.10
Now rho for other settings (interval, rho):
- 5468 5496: 1.21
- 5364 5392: 1.22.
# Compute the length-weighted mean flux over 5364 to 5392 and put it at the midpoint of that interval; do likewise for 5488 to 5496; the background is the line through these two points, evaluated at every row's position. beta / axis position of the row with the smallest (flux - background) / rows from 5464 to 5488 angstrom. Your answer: 5478.0 angstrom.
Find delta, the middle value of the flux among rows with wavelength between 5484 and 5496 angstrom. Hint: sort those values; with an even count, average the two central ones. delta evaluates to 9.12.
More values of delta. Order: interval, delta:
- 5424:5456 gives 9.01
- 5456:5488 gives 9.04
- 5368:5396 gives 8.83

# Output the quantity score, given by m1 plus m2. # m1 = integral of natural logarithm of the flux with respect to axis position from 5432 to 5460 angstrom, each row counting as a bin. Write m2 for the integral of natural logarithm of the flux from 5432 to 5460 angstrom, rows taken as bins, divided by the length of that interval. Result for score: 63.5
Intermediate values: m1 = 61.3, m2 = 2.19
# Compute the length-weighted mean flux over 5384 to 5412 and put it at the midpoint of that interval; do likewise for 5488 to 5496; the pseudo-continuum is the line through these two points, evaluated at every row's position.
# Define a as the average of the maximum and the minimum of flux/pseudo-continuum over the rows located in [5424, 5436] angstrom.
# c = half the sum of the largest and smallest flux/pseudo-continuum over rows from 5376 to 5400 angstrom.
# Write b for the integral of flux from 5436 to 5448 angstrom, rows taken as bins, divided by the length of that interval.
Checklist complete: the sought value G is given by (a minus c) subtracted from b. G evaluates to 8.91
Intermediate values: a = 1.03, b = 8.94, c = 1.00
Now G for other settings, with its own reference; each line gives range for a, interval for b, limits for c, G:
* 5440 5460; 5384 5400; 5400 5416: 9.02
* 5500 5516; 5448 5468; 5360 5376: 9.11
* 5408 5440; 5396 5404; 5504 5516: 8.63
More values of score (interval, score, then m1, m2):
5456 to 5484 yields 63.5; 61.3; 2.19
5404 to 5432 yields 64.4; 62.2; 2.22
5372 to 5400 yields 63.6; 61.4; 2.19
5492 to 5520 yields 63.7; 61.5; 2.20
